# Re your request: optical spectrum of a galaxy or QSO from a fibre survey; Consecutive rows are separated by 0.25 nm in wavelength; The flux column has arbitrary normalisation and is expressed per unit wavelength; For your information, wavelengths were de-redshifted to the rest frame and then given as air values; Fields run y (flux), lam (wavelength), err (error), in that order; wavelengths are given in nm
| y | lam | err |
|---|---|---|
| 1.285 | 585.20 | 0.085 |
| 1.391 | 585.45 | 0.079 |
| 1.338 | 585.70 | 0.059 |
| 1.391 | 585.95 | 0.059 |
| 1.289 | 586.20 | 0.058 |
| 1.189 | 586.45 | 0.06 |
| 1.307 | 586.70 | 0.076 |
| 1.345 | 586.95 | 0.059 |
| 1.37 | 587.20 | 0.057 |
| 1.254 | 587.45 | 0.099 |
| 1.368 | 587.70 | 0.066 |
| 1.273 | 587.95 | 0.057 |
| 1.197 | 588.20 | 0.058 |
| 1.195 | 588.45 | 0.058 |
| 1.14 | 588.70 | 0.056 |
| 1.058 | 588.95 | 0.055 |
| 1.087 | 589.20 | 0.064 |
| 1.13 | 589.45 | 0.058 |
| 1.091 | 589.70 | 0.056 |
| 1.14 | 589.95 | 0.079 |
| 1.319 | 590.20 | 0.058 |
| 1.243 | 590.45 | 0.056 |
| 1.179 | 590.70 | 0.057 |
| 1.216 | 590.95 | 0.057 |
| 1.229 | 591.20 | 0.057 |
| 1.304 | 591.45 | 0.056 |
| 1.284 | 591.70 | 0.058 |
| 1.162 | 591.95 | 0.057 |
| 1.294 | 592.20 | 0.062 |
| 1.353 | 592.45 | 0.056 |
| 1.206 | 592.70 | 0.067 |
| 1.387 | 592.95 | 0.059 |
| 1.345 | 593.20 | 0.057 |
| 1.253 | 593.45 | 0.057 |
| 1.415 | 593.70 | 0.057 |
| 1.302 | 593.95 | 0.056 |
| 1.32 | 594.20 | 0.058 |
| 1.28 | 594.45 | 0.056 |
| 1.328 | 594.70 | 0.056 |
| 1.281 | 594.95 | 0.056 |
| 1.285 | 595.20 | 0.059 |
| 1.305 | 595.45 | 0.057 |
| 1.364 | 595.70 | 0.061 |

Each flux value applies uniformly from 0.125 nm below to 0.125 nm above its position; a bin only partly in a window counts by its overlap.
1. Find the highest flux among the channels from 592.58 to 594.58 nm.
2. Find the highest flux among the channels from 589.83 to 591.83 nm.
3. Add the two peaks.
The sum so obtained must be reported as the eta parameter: 2.73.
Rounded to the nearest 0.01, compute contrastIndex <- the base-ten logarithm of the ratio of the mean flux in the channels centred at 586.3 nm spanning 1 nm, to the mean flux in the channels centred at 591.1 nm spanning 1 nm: 0.02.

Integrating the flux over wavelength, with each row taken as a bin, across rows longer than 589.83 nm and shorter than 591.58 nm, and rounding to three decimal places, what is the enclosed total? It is 2.158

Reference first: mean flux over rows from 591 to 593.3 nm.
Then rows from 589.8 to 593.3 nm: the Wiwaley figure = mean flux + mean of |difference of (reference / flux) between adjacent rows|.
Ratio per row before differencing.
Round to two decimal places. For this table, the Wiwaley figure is 1.33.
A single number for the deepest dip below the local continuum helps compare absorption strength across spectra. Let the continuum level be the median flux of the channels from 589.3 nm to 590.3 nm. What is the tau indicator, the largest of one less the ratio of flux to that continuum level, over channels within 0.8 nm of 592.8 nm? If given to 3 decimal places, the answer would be -0.063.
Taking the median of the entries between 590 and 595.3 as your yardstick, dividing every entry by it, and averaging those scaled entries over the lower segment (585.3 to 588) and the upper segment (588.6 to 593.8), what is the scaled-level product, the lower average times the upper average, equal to 0.98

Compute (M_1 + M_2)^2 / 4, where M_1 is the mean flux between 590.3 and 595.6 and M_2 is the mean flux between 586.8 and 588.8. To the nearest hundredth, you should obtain 1.63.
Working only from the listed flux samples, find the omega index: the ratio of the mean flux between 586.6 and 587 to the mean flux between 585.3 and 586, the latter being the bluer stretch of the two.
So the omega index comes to 0.97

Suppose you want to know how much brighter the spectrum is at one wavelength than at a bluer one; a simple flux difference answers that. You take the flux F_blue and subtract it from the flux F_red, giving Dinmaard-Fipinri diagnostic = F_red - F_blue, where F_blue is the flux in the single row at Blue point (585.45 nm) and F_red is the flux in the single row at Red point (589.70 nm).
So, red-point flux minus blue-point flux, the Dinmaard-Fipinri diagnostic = -0.30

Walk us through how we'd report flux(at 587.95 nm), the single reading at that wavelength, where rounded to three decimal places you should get 1.273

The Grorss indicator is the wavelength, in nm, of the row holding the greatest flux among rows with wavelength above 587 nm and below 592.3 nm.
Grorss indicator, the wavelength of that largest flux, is 587.20 nm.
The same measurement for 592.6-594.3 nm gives 593.70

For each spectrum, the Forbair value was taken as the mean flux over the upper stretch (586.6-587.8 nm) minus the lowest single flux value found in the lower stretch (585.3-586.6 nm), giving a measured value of 0.14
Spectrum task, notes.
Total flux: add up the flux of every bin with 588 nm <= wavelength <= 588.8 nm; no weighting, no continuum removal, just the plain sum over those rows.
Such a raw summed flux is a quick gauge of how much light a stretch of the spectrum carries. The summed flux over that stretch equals 3.5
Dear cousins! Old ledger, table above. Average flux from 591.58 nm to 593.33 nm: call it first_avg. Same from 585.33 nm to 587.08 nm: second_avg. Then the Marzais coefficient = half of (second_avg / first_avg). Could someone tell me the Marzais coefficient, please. 0.512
